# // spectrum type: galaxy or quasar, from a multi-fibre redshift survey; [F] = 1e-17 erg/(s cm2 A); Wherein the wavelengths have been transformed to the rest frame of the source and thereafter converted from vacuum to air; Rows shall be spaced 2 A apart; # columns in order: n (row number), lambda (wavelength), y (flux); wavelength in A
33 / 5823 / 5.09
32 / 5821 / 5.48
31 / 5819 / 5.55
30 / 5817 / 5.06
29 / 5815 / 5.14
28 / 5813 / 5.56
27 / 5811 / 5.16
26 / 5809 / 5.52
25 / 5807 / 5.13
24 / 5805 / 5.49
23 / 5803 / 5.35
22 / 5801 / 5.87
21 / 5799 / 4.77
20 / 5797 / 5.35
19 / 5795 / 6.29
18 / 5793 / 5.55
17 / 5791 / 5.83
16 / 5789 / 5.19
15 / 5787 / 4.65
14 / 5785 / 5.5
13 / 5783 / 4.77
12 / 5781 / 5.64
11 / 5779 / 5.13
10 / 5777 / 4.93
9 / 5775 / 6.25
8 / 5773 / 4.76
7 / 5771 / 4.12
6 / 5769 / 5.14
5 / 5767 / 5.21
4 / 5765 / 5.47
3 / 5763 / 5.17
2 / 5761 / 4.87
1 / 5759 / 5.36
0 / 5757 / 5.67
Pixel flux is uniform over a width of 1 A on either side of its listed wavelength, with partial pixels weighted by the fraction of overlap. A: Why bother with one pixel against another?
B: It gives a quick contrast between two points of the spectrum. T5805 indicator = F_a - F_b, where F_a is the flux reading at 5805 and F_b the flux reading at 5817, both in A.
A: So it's 0.4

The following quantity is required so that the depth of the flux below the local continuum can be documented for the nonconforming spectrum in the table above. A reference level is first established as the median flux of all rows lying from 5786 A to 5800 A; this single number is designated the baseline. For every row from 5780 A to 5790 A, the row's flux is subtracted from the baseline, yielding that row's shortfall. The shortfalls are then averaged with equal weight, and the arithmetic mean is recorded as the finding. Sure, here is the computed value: 0.20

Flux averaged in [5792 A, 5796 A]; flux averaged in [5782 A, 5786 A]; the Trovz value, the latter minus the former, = -0.8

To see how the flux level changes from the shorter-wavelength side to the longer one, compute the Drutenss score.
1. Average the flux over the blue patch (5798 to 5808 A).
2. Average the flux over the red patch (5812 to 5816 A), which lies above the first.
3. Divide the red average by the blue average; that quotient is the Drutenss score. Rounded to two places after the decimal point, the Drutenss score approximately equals 1.01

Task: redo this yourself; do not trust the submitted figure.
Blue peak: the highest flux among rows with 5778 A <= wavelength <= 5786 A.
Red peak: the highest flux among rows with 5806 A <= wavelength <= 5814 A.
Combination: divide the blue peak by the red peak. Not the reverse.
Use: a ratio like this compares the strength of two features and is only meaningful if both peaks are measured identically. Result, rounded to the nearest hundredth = 1.01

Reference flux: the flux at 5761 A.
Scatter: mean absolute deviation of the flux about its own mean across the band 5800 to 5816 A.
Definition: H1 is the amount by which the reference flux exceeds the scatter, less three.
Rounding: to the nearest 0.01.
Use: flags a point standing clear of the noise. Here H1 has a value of 1.66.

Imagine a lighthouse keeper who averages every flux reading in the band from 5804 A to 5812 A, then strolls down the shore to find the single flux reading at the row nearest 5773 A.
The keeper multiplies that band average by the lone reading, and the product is 25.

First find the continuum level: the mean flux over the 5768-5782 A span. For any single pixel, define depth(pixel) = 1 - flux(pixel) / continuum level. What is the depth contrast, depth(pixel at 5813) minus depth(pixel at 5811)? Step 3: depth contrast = -0.08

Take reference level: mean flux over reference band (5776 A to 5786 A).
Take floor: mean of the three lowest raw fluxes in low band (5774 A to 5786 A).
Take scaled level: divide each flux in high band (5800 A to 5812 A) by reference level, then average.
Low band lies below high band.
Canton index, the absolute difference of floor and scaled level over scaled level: 3.74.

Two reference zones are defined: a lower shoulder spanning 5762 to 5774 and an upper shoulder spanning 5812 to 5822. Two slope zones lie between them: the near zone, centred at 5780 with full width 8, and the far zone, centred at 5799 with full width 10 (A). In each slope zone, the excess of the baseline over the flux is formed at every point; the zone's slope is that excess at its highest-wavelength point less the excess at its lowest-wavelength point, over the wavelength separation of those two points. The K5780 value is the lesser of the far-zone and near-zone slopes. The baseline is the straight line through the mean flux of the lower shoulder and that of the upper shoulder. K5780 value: 0.03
